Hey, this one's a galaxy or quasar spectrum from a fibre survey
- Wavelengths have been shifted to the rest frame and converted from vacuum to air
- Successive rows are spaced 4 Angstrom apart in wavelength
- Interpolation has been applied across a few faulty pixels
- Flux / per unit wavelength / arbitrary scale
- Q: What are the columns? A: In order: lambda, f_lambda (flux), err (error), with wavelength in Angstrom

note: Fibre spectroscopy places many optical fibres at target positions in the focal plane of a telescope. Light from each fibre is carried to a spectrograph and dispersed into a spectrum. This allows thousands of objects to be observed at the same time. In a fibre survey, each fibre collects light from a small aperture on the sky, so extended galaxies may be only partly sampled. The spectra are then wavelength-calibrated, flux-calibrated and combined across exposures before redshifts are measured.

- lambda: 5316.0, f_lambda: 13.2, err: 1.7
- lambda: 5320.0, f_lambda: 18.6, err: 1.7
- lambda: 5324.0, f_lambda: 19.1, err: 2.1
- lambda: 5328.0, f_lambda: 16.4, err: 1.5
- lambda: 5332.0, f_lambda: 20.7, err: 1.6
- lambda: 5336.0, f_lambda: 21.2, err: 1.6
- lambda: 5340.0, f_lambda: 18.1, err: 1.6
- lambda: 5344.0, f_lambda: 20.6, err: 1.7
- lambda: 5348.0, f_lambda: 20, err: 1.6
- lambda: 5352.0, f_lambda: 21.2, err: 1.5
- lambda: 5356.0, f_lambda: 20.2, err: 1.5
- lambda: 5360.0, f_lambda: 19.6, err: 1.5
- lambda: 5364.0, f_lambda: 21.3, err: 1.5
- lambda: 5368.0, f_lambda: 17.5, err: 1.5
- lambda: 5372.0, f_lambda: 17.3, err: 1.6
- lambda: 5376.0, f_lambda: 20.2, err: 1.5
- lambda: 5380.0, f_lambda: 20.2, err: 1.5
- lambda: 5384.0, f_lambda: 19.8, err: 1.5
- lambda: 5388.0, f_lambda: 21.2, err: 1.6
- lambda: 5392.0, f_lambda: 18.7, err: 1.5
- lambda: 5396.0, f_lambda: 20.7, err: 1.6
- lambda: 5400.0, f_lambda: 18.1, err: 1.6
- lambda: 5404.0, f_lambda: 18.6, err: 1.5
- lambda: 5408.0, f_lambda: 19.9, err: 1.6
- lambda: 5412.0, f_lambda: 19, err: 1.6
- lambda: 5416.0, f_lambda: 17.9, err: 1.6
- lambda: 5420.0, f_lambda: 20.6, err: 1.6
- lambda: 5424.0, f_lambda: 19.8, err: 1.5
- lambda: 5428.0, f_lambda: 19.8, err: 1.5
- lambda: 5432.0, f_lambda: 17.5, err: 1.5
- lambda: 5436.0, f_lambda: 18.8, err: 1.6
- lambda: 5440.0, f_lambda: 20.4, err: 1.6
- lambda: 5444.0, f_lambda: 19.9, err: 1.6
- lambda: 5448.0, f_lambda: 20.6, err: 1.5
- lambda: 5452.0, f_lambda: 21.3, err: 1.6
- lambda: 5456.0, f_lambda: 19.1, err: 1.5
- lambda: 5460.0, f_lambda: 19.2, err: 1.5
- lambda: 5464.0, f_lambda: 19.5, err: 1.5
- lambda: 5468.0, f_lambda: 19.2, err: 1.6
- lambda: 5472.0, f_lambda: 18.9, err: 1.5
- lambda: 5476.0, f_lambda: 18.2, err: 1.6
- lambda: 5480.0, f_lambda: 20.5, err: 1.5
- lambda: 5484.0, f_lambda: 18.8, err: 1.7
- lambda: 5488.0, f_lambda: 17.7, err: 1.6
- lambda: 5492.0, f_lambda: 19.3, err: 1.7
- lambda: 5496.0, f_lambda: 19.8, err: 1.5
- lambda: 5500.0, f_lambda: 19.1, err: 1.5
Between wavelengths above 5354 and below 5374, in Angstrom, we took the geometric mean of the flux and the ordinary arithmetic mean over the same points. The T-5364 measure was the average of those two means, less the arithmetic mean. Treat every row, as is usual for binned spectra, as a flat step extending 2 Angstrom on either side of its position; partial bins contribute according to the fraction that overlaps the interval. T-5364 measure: -0.032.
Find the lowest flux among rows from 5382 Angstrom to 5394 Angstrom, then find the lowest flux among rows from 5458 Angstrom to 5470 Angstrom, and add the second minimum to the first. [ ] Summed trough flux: 37.9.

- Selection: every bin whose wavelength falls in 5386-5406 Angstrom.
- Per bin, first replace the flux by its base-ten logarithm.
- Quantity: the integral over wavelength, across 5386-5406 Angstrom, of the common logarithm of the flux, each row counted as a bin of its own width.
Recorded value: 25.8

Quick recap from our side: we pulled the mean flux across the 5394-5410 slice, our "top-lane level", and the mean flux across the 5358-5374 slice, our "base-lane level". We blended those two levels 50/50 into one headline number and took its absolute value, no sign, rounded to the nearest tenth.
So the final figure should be 19.1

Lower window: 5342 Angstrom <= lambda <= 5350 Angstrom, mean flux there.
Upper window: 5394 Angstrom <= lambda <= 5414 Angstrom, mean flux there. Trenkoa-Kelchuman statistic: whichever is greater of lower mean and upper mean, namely 20.3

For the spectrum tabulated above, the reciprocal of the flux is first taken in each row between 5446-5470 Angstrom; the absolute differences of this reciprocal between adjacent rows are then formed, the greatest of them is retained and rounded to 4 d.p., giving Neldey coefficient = 0.0054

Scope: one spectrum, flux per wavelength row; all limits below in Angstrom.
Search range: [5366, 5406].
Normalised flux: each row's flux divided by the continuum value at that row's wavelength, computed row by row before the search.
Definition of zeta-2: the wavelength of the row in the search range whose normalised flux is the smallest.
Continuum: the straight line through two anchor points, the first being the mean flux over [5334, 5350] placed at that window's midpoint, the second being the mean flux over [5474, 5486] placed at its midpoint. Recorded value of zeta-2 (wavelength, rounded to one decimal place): 5372.0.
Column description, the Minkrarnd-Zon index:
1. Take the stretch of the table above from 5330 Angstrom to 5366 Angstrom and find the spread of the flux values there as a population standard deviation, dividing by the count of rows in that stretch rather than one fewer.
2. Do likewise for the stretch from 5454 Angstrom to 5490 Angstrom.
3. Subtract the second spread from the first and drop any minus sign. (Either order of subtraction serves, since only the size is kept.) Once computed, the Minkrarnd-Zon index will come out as 0.22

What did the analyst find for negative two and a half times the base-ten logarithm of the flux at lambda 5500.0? -3.20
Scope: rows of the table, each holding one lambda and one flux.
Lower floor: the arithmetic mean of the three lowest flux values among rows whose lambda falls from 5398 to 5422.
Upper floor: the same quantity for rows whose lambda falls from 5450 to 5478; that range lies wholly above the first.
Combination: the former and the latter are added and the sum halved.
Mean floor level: 18.5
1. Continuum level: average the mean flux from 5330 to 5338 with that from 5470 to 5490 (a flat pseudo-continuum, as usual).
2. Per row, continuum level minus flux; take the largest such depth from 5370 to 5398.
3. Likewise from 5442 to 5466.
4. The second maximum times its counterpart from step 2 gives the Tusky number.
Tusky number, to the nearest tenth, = 2.0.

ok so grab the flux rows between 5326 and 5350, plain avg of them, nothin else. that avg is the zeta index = 19.5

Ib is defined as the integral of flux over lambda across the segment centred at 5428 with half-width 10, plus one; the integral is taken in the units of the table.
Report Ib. 387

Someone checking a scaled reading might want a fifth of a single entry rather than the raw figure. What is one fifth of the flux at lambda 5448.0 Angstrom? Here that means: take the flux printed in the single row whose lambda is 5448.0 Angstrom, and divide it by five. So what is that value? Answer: 4.12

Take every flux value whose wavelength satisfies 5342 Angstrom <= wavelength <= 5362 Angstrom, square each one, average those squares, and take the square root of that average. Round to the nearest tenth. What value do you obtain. 20.3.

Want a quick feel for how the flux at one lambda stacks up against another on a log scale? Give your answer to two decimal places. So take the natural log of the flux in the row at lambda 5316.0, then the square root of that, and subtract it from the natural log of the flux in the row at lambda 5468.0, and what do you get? 1.35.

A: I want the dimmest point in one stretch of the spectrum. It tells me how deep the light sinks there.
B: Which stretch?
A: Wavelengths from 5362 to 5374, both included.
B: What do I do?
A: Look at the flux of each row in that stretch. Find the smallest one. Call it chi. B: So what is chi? 17.3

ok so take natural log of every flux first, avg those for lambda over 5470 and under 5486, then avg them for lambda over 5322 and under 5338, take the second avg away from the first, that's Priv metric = -0.01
